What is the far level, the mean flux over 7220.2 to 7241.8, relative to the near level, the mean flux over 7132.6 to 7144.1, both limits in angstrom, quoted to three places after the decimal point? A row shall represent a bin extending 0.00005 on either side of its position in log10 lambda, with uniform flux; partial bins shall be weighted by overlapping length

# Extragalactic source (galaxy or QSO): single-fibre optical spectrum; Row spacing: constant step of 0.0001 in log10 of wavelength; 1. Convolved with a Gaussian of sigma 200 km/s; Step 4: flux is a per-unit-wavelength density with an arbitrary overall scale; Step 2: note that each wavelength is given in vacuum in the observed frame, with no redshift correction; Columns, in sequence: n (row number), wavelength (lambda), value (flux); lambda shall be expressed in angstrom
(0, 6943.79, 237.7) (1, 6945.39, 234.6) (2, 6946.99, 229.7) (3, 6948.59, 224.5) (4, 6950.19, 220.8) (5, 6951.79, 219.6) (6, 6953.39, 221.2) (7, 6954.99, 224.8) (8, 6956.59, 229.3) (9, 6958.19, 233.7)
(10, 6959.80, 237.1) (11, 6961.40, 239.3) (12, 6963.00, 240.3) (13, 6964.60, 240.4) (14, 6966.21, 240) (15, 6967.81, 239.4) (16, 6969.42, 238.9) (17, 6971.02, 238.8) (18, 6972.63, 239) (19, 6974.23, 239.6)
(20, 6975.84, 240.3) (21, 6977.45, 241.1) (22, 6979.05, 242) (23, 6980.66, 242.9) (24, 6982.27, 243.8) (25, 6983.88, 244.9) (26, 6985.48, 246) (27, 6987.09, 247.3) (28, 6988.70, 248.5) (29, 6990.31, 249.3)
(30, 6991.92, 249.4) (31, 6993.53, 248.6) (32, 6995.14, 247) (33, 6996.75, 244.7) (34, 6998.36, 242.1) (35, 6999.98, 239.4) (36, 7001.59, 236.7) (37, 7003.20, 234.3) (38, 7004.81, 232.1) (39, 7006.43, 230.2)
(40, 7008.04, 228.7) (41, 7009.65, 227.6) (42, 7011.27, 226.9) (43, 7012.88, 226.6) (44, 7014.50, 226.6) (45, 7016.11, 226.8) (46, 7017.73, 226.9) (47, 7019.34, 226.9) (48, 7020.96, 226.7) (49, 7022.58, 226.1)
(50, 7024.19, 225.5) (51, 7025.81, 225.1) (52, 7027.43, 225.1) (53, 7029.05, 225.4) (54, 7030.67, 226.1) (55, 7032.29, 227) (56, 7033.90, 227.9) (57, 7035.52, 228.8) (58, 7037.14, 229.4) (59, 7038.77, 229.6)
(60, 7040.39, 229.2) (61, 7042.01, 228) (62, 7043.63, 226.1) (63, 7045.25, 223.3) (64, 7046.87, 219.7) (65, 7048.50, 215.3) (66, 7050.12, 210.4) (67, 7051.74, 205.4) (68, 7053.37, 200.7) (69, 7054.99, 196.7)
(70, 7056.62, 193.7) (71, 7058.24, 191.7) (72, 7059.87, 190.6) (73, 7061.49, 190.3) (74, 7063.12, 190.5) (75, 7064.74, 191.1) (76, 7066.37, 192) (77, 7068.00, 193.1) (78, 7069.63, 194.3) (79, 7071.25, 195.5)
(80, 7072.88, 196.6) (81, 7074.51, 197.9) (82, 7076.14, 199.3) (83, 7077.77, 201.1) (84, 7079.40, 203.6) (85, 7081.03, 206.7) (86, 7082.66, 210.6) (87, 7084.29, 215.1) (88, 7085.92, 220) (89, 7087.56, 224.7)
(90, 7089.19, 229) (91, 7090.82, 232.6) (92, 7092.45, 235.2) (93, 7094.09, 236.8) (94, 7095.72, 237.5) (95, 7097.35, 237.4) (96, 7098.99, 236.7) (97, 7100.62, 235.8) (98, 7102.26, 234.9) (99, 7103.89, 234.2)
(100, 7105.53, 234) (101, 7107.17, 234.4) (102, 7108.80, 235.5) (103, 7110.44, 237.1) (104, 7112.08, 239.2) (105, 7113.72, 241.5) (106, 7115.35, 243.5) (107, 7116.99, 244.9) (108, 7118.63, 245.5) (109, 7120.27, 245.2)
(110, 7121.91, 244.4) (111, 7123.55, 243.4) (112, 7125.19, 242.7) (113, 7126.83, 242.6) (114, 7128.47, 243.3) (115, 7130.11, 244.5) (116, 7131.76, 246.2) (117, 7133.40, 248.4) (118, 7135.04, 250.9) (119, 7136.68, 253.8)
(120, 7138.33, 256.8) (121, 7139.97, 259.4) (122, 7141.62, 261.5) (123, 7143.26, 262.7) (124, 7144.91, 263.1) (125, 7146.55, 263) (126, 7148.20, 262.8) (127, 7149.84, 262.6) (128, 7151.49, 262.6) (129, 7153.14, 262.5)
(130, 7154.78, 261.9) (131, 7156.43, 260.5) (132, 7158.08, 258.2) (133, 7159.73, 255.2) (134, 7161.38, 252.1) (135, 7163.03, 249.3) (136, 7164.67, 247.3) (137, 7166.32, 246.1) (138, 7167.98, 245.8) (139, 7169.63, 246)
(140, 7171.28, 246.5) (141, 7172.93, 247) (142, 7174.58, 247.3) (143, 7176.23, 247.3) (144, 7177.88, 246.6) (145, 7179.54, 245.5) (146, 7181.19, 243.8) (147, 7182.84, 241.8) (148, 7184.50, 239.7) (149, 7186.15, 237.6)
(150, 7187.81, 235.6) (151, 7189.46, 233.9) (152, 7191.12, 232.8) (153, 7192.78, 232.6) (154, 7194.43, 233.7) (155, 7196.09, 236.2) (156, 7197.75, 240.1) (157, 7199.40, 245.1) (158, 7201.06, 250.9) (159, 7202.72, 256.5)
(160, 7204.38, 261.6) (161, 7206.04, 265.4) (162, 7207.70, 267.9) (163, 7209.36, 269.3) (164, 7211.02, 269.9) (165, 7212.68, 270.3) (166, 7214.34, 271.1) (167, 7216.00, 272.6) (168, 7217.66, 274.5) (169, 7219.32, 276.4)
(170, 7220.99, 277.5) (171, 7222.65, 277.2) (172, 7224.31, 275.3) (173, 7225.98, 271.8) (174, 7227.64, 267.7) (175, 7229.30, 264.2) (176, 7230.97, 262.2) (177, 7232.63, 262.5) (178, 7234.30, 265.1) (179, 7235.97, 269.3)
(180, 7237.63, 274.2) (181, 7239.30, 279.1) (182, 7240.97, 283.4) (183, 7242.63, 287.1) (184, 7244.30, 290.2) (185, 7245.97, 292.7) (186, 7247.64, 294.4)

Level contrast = 1.060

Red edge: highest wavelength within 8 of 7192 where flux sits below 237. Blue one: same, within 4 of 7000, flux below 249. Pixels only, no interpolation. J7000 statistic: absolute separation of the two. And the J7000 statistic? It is 192.9 angstrom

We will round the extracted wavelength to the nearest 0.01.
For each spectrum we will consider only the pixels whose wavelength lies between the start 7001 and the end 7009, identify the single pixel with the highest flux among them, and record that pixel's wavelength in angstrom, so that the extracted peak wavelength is 7001.59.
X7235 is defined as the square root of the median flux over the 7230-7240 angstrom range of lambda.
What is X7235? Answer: 16.3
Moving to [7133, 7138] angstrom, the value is 15.8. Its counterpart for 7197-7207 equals 15.9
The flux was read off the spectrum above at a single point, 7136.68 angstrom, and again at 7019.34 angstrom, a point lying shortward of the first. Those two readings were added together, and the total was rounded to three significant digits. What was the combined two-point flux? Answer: 481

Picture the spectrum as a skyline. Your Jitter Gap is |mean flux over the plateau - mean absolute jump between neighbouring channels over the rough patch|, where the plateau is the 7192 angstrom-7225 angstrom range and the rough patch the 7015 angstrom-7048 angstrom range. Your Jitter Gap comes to 260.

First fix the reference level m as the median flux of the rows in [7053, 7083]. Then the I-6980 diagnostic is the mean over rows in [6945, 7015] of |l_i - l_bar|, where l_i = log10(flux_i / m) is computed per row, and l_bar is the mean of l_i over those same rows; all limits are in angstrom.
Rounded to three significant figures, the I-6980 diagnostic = 0.0129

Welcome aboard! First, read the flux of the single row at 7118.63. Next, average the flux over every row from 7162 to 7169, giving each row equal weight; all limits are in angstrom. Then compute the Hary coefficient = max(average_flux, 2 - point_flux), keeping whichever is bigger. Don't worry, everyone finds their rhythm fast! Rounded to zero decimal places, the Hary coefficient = 247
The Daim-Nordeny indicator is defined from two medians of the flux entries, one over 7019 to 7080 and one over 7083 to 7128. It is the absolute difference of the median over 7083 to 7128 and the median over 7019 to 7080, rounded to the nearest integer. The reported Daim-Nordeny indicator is 24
